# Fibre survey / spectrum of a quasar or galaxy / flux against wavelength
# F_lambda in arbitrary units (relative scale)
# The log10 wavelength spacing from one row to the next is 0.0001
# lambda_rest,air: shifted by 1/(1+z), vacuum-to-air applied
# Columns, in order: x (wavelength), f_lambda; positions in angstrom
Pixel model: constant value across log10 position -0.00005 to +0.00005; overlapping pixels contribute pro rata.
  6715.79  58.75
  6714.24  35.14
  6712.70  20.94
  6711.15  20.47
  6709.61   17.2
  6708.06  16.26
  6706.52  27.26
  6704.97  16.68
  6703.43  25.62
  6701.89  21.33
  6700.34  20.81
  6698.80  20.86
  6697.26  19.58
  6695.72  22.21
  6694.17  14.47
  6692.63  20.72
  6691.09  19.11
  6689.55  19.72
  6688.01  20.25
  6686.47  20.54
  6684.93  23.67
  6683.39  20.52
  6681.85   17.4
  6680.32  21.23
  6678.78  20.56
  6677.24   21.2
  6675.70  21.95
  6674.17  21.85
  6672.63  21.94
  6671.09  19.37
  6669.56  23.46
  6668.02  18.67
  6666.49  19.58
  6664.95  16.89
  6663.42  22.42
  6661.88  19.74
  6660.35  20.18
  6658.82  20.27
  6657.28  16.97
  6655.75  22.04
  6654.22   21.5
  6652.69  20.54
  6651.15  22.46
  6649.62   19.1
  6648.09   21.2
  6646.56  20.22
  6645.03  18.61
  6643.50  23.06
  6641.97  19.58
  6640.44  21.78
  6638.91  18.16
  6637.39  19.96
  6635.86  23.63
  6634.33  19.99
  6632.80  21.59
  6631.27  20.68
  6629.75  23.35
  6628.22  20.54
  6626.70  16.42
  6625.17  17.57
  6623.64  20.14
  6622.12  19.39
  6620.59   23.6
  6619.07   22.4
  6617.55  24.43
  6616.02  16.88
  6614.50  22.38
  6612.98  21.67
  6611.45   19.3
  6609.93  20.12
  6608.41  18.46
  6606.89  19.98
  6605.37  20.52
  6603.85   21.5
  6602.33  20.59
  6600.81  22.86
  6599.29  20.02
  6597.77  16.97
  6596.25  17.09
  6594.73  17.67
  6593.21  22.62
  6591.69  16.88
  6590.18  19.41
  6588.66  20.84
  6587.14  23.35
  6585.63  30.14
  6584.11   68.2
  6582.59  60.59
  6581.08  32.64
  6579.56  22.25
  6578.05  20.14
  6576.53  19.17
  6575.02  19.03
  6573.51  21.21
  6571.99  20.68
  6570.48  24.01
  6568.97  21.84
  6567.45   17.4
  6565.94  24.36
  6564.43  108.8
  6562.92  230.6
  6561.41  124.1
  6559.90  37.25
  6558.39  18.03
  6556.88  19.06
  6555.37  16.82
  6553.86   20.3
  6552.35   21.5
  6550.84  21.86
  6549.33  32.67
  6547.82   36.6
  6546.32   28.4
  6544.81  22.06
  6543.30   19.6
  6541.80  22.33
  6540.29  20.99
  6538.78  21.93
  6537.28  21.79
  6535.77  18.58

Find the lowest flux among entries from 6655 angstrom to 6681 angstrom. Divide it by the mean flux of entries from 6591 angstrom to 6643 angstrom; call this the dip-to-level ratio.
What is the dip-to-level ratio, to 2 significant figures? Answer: 0.83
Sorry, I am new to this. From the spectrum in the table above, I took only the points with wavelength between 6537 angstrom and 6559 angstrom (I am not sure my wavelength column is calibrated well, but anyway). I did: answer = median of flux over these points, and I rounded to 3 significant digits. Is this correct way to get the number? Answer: 21.8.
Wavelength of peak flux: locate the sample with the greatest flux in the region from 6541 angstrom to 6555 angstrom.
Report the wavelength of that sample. 6547.82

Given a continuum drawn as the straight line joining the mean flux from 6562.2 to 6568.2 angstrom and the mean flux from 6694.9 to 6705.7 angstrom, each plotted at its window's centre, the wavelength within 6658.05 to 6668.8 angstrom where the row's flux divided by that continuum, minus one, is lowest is 6664.95 angstrom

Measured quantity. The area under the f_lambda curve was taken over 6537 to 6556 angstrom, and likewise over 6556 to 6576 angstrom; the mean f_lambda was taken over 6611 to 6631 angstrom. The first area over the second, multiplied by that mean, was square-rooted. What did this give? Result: 3.0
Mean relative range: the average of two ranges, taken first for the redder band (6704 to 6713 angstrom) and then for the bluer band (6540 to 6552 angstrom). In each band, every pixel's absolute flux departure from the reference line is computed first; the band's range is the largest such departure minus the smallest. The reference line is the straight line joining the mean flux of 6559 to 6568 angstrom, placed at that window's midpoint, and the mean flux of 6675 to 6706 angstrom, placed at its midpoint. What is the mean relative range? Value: 15.6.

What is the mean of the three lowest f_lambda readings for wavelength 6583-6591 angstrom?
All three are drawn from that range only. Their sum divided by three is 21.2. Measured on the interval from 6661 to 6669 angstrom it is 18.4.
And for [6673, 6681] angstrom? 21.0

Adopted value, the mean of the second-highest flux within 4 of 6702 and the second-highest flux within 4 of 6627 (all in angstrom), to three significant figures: 20.9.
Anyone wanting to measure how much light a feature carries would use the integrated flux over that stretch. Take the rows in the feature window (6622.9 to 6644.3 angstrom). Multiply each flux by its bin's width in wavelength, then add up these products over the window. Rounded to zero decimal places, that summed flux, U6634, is 438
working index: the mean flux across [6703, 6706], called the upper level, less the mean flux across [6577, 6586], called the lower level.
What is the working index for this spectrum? -18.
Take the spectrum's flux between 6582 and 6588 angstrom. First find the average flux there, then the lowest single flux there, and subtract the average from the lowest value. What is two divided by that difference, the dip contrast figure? -0.1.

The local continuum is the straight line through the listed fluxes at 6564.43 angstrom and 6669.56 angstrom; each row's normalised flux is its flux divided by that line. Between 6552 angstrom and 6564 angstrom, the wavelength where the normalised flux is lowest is 6555.37 angstrom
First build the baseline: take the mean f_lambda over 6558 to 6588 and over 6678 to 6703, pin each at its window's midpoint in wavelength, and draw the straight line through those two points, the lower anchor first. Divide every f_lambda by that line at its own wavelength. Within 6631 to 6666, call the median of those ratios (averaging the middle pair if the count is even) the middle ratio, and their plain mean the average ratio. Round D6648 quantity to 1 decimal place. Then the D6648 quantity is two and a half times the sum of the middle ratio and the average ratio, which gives 3.4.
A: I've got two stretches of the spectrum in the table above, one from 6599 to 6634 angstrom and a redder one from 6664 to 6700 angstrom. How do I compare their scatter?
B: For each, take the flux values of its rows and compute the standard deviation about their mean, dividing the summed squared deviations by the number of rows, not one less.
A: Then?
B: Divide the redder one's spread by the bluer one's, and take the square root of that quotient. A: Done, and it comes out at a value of 1.00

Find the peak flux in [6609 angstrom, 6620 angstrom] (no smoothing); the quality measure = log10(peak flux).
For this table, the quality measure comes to 1.39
